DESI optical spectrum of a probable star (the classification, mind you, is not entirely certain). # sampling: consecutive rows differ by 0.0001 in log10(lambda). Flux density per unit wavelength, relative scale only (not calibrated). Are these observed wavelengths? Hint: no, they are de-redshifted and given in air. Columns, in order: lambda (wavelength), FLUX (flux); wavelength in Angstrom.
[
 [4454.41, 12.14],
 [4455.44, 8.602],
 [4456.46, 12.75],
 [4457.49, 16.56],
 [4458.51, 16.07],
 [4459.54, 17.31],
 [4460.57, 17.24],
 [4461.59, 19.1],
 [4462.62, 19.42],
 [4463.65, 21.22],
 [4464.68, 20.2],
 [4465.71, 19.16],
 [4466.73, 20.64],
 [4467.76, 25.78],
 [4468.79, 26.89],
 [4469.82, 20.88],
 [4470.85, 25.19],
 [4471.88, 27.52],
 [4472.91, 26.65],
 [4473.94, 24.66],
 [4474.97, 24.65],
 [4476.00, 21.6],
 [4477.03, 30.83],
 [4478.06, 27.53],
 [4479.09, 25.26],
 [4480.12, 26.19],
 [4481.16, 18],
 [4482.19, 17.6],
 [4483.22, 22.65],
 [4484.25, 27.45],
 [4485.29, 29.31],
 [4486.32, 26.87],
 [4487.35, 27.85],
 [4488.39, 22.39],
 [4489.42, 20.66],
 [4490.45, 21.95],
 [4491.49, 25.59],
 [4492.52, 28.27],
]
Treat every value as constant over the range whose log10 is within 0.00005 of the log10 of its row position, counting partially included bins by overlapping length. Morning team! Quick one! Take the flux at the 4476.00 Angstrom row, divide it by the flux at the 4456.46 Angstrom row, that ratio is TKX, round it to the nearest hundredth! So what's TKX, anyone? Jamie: 1.69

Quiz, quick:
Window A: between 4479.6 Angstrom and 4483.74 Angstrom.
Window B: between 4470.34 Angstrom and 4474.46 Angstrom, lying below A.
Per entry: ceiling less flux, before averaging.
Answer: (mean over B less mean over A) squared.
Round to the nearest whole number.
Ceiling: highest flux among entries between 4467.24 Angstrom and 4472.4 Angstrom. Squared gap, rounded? 24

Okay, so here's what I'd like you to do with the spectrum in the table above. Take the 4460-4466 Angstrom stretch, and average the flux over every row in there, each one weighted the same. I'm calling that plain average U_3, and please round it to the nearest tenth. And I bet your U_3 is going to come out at 19.4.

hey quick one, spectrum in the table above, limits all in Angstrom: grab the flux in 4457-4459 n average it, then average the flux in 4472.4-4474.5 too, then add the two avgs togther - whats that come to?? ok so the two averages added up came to 42.0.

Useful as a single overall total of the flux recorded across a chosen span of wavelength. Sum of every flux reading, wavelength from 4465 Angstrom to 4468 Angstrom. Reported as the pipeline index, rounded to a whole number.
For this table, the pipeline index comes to 66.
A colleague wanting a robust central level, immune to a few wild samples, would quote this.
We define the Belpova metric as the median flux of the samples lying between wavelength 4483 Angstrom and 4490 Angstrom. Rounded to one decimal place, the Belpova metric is 26.9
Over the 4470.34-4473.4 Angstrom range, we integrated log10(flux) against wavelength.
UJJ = 4.4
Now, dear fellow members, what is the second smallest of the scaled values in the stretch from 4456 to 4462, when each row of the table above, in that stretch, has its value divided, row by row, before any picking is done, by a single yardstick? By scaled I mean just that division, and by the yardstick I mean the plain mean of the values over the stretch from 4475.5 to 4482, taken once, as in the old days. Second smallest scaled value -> 0.65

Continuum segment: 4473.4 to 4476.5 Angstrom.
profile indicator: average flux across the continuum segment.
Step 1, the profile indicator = 24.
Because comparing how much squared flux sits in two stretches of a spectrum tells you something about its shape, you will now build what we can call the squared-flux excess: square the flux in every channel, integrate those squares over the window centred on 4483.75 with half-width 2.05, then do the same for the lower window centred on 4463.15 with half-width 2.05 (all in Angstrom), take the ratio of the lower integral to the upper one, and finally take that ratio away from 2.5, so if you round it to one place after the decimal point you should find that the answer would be 1.8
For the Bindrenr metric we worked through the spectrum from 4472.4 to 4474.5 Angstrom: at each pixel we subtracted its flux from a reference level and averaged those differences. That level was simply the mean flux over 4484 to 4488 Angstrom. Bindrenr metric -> 2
